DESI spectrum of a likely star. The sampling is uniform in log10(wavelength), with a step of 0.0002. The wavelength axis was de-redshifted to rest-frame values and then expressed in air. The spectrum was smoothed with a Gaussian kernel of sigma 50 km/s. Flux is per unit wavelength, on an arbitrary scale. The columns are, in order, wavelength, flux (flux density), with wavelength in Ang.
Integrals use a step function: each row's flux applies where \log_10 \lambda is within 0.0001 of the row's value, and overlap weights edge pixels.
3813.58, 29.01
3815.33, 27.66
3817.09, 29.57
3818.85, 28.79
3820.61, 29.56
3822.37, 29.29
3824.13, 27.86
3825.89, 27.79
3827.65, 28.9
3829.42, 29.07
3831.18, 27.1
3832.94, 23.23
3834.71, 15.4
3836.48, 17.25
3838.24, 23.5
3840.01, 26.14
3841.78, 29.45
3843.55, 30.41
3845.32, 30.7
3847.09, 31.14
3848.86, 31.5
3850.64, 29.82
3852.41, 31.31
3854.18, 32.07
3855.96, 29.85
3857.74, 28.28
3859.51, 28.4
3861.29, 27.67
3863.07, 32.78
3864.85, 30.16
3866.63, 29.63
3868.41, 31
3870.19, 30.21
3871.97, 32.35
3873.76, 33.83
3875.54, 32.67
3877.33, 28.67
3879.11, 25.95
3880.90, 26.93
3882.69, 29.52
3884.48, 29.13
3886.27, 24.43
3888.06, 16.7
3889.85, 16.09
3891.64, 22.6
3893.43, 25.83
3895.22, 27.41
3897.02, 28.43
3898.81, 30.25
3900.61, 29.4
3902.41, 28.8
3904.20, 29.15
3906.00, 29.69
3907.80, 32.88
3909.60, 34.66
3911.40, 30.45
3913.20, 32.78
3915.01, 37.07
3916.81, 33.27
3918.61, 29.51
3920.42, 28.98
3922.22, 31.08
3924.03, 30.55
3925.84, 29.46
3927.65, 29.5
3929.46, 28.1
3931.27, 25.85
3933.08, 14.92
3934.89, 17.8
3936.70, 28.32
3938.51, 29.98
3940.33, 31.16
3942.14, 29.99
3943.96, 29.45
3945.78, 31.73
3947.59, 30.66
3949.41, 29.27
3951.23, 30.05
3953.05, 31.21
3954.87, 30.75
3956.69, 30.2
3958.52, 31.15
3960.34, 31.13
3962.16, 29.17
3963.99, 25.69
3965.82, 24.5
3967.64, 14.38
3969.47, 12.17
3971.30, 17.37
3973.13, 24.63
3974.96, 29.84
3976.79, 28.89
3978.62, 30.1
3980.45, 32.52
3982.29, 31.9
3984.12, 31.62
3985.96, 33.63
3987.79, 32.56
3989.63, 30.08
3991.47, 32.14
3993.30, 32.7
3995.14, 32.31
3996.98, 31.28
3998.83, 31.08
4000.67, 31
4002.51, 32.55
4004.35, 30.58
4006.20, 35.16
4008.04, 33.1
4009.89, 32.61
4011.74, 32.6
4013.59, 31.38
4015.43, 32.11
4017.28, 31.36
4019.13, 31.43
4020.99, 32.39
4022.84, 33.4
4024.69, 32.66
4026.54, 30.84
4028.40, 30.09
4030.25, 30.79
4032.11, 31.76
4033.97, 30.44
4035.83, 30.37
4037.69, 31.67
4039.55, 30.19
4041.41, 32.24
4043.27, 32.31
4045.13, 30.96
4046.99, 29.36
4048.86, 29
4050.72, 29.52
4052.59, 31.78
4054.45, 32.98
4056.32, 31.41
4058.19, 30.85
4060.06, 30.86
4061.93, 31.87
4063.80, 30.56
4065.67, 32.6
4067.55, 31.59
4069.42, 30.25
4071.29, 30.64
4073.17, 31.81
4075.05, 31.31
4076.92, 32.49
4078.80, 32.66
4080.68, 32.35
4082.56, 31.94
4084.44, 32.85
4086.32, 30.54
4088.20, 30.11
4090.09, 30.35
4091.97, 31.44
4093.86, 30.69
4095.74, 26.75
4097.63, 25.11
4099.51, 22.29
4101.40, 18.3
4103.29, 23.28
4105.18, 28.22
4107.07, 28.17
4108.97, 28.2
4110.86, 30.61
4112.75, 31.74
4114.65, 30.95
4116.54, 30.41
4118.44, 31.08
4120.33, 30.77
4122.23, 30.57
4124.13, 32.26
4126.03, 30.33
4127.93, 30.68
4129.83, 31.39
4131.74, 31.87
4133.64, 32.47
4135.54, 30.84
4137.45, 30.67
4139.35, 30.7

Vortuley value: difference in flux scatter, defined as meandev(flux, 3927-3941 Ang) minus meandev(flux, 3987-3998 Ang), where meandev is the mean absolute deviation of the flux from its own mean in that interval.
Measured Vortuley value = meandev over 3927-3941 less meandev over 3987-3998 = 3.9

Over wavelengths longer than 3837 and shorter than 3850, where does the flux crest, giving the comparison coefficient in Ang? 3848.86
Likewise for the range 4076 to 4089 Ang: 4084.44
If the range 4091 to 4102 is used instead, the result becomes 4091.97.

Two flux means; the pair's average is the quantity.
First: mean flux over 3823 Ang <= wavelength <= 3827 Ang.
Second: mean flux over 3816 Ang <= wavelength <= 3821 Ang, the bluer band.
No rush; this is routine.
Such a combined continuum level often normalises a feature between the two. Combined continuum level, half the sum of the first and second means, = 28.6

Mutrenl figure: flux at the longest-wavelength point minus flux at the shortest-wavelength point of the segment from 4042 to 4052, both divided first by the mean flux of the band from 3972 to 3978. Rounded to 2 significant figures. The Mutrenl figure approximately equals -0.10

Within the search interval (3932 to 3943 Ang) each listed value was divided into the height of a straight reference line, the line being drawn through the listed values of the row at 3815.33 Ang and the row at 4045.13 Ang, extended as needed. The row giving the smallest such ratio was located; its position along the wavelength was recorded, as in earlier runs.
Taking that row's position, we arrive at 3940.33 Ang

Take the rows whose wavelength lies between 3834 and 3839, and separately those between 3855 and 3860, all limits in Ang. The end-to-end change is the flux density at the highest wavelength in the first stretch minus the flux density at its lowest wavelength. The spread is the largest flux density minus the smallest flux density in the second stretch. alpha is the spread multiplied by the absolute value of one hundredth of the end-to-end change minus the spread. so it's 2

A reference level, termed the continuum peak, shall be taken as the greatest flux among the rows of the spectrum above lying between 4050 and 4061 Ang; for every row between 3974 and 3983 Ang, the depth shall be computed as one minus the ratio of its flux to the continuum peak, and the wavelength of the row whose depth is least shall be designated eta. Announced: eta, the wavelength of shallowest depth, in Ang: 3980.45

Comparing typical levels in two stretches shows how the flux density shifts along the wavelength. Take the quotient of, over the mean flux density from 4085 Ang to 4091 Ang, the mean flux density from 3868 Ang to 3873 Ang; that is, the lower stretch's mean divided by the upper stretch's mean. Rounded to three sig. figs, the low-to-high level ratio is 1.03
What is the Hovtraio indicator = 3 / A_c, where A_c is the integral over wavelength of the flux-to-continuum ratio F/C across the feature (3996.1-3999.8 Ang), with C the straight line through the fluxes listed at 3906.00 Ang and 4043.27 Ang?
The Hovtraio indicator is 0.82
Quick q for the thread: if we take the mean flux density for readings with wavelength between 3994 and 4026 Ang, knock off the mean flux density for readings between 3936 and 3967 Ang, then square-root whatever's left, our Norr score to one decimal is 1.6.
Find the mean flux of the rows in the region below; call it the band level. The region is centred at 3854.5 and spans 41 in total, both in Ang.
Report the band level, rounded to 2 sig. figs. 29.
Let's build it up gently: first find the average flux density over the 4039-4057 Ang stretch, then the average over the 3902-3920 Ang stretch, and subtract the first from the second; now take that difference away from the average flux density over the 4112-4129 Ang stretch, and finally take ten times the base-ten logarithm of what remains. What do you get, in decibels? 14.8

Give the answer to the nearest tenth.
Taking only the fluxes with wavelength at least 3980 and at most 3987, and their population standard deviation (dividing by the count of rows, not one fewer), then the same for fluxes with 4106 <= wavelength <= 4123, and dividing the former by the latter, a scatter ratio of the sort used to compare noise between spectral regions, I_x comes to 0.7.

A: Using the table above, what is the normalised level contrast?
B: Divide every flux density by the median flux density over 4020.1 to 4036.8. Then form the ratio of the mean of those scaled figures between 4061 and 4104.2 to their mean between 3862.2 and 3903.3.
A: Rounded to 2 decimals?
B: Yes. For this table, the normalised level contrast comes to 1.06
